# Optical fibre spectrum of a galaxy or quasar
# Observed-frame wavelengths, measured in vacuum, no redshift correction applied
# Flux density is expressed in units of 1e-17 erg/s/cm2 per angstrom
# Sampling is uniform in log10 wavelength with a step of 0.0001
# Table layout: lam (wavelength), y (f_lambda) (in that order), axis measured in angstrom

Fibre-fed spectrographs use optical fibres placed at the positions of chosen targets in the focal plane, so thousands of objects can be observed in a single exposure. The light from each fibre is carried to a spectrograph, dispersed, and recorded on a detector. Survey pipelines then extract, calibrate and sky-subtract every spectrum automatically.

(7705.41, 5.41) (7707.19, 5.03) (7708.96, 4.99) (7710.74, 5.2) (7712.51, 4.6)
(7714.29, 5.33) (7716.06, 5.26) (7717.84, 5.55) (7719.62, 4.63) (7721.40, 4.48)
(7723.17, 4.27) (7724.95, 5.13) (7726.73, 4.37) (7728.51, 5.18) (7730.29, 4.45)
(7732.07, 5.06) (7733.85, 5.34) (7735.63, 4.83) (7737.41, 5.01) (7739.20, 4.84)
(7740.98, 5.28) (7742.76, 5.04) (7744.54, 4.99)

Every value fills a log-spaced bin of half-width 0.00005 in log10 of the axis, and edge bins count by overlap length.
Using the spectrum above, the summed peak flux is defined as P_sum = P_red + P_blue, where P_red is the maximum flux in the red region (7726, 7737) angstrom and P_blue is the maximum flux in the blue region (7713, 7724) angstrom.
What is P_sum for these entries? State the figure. 10.89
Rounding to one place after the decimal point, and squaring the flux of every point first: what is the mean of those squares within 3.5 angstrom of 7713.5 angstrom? 26.1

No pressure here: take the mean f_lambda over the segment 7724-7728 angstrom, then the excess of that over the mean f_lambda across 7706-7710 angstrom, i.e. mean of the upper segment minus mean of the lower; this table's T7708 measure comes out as -0.26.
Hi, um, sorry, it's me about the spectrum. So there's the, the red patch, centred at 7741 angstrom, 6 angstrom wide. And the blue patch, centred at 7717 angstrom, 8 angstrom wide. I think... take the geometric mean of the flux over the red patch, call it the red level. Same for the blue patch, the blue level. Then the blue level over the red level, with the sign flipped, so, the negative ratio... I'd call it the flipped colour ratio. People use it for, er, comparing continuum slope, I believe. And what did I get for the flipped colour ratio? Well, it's -1.03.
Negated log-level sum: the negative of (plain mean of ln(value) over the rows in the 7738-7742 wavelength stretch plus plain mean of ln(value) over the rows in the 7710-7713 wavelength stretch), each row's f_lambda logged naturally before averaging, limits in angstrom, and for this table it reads -3.21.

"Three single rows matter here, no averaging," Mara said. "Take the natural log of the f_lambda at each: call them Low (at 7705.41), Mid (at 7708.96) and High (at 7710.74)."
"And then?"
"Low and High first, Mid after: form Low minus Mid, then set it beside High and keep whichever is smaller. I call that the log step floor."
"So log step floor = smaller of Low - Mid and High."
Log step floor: 0.08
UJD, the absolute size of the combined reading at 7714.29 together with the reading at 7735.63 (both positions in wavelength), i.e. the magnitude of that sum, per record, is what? 10.16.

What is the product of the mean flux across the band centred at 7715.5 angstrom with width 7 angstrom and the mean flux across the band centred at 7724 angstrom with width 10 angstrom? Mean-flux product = 24.2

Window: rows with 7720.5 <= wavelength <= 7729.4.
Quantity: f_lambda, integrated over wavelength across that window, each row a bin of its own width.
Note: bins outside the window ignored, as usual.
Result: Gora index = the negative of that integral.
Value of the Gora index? -42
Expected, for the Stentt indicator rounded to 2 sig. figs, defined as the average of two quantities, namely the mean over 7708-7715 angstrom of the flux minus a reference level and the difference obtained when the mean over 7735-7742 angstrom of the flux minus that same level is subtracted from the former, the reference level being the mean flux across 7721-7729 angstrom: 0.19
